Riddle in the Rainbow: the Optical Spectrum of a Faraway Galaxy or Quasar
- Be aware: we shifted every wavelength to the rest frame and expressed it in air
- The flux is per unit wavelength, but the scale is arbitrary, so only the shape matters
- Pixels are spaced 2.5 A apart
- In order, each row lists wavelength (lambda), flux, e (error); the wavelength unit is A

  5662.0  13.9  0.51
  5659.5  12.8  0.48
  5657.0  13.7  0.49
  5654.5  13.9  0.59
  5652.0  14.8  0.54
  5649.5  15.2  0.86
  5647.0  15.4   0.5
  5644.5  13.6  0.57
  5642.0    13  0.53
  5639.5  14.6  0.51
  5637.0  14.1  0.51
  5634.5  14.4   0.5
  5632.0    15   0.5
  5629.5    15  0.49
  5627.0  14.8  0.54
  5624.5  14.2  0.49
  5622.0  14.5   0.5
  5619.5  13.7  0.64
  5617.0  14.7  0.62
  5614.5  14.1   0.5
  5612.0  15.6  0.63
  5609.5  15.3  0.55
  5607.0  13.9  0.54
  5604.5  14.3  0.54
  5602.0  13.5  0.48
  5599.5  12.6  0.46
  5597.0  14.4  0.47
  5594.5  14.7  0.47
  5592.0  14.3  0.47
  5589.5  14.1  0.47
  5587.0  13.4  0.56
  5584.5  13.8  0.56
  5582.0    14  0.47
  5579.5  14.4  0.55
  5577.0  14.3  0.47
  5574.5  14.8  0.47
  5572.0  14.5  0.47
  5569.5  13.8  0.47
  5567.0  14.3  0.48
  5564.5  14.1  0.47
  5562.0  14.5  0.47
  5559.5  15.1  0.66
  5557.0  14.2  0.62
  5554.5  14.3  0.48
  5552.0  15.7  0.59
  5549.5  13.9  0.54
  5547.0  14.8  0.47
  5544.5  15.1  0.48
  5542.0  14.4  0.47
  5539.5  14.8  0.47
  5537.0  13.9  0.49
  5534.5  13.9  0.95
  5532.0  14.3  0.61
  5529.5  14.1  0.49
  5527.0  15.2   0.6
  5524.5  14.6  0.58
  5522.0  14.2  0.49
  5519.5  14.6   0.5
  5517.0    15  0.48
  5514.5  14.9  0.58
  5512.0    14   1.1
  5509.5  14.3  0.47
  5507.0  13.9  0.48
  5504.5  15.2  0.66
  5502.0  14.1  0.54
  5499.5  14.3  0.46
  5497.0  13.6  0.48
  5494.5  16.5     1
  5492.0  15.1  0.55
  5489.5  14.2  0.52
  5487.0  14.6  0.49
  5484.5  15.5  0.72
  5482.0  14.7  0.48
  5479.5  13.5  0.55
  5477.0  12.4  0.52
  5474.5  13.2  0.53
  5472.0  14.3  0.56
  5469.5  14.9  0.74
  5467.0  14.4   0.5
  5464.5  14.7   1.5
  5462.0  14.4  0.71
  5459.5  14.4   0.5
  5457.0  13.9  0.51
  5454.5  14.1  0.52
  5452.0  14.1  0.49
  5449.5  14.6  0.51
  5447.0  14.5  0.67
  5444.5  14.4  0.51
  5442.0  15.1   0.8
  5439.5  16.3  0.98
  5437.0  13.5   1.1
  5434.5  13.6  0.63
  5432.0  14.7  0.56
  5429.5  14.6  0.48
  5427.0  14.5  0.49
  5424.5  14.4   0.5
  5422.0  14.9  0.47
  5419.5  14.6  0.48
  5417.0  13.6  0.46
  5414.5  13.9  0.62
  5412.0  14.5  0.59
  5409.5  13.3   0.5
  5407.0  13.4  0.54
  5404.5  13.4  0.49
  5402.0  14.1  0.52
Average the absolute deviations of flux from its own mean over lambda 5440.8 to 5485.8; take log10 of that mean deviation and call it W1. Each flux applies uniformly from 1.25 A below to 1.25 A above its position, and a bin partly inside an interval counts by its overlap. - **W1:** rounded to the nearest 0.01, -0.30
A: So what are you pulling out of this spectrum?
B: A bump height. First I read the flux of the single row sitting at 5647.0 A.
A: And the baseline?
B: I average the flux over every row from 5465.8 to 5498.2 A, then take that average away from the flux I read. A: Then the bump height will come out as 1.02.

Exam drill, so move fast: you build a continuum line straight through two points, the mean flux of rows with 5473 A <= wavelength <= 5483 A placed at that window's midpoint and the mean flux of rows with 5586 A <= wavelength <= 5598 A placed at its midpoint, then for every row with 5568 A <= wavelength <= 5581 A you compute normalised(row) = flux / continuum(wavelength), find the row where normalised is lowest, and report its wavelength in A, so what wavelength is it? 5569.5 A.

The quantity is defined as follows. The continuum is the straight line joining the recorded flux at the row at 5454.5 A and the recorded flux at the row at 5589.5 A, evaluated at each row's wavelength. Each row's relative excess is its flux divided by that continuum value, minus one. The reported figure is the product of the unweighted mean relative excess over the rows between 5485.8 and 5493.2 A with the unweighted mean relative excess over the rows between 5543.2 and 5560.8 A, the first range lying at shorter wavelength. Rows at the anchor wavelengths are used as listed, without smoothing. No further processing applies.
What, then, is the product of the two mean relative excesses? 0.0017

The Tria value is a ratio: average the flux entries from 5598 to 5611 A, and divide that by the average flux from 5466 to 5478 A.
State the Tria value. 1.01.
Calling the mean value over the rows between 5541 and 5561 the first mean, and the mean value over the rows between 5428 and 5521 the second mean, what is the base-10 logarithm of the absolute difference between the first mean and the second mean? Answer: -0.6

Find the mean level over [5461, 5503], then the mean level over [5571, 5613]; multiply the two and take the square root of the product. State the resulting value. 14.3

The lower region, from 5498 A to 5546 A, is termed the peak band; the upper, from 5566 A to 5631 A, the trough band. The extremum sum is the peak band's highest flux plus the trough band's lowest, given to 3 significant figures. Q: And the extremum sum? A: 27.8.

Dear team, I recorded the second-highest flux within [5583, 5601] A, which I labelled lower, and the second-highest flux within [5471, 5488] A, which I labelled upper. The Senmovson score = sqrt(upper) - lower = -10.6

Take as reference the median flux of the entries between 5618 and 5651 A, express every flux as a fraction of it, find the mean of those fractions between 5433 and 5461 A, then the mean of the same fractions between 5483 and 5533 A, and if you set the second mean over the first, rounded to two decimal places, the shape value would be 1.01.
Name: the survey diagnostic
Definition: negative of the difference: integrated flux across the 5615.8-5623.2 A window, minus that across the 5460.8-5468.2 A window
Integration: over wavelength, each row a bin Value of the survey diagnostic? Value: 1.5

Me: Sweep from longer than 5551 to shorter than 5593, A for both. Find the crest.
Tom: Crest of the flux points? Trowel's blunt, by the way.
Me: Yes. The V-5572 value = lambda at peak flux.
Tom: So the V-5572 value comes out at 5552.0 A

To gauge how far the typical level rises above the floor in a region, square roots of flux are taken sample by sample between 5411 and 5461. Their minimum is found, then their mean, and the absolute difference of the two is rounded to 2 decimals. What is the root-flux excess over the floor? 0.12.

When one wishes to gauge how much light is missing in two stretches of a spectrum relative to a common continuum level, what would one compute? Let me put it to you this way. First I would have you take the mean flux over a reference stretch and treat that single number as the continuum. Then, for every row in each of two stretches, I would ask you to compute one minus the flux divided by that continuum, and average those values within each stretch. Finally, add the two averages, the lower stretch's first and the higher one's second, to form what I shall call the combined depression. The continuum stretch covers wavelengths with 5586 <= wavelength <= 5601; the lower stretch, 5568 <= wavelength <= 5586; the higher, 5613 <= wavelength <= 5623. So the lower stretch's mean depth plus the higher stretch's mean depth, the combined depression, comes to -0.05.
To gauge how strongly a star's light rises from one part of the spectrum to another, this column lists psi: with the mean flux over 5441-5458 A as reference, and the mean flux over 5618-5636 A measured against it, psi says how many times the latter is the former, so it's 1.01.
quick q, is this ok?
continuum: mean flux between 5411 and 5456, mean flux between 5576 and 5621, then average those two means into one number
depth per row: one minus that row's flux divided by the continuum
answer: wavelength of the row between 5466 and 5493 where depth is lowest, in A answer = 5484.5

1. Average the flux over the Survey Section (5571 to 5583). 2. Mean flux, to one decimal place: 14.4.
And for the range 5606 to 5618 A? 14.7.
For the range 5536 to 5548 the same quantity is 14.6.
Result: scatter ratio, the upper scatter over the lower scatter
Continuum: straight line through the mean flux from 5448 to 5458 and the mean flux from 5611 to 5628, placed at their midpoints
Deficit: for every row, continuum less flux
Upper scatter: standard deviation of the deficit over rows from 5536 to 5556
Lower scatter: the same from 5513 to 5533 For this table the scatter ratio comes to 1.5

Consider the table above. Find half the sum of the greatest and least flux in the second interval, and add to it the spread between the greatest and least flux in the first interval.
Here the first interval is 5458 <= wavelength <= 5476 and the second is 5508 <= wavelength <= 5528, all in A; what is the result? 16.3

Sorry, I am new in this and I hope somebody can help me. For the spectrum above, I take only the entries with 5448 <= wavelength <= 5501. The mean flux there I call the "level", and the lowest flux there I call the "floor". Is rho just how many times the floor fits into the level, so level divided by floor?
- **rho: 1.157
